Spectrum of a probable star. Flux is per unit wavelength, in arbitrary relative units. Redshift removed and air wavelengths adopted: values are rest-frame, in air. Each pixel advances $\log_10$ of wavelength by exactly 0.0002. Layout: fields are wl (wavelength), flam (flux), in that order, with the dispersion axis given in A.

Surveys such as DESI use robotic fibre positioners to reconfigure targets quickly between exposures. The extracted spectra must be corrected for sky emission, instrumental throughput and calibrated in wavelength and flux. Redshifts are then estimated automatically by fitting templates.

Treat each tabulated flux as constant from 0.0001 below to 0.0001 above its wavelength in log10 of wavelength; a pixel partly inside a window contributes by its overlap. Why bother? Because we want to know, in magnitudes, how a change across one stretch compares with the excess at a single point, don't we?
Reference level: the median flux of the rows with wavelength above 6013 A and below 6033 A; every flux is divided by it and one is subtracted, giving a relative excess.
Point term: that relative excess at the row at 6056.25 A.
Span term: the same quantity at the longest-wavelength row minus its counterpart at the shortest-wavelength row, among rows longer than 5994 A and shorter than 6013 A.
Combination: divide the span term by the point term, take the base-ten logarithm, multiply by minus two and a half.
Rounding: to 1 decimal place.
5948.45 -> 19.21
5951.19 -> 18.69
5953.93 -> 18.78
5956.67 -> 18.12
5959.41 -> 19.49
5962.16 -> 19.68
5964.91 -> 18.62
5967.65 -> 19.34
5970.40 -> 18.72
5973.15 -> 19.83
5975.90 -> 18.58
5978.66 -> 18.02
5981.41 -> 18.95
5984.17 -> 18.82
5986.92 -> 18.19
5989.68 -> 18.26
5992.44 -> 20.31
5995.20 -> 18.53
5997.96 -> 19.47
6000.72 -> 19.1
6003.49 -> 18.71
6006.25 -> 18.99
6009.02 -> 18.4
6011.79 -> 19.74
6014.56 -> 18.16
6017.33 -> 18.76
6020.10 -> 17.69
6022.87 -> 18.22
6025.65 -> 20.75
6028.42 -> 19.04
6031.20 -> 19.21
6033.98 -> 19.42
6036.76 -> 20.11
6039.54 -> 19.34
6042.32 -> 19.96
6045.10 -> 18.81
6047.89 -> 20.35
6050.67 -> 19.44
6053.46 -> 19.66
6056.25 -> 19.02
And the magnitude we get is -1.7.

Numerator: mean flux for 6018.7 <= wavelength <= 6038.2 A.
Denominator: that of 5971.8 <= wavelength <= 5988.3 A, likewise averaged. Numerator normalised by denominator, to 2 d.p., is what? 1.03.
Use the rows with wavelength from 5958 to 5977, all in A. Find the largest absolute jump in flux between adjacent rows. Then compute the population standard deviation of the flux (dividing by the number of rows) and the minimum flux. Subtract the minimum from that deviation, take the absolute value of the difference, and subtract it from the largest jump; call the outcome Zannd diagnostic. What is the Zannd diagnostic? -16.8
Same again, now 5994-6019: -16.1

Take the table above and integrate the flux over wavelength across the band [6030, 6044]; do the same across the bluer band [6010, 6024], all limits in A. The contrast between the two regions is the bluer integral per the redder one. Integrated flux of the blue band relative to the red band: 0.94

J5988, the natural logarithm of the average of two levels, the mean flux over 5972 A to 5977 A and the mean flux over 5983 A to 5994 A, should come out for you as 2.947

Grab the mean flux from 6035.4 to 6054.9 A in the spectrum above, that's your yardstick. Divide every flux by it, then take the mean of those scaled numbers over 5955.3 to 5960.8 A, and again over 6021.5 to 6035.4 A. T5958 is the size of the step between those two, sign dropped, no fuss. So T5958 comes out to 0.03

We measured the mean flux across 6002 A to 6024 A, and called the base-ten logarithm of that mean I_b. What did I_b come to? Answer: 1.27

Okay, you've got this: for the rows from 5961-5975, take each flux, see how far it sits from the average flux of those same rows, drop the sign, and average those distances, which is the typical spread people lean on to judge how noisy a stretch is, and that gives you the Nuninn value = 0.45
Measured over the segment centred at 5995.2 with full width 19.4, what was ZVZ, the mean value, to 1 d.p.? 18.9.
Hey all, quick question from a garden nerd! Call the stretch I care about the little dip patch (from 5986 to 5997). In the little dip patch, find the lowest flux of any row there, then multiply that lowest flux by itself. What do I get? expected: 331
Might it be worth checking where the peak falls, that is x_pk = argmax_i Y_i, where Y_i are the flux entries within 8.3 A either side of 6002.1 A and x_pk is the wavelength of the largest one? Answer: 5997.96 A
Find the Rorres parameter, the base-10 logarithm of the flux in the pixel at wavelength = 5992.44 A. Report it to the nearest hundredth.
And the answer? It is 1.31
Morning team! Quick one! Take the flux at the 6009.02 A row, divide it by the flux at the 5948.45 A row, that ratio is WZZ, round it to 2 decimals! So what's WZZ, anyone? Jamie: 0.96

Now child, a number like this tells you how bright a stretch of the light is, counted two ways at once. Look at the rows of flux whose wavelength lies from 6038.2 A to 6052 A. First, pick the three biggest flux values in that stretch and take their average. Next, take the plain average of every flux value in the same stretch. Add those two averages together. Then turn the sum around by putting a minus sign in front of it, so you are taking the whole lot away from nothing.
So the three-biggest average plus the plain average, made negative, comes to -39.5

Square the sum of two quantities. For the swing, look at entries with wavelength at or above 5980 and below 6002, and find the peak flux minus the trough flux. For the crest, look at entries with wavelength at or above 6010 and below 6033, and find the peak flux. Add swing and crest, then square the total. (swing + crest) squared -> 523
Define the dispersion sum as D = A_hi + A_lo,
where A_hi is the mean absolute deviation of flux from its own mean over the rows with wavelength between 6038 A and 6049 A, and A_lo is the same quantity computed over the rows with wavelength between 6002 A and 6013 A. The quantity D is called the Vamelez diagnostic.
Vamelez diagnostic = 0.9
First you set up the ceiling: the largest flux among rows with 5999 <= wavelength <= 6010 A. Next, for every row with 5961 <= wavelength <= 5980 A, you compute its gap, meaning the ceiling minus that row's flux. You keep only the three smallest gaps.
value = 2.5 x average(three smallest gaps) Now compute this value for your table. -1.29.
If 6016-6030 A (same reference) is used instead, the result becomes -1.04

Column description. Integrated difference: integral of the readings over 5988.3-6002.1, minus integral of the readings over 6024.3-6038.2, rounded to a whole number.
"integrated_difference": -10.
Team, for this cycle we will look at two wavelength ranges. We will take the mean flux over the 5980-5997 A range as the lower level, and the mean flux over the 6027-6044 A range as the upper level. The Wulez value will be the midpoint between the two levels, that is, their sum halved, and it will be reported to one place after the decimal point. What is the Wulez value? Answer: 19.2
